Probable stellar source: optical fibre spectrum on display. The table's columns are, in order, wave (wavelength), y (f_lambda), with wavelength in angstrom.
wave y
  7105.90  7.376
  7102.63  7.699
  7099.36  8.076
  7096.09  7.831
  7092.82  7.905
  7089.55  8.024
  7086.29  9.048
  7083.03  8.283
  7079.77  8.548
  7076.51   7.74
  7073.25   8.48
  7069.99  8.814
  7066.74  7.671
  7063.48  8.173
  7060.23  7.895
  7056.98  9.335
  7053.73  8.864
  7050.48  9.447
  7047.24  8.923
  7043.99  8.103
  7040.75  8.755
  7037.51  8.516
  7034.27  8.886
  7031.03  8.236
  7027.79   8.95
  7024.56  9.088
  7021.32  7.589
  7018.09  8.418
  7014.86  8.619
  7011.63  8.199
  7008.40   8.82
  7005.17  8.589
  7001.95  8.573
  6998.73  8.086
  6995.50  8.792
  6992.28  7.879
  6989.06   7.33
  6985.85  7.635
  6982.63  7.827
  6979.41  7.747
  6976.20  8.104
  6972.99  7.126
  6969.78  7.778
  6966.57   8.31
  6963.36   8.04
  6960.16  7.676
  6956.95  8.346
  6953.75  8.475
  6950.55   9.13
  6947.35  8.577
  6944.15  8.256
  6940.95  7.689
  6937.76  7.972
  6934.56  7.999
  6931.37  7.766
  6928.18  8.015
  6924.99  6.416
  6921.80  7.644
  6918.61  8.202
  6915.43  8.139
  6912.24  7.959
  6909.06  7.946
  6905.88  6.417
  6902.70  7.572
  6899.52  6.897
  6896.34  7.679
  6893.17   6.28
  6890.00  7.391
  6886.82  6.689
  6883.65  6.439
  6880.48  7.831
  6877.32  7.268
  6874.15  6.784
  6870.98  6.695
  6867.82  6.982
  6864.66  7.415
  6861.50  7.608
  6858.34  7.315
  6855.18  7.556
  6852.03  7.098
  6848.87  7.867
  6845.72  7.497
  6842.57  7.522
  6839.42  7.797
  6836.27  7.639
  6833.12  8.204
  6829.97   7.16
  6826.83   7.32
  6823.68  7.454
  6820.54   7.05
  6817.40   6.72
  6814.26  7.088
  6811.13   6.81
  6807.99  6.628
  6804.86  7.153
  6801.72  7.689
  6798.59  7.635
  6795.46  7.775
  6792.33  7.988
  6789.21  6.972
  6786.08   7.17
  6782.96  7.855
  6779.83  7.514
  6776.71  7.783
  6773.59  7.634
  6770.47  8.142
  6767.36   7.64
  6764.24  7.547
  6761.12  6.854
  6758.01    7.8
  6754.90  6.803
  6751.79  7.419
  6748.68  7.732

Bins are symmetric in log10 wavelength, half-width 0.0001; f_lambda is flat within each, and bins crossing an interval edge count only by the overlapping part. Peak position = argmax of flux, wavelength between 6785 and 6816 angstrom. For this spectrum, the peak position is 6792.33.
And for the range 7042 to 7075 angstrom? 7050.48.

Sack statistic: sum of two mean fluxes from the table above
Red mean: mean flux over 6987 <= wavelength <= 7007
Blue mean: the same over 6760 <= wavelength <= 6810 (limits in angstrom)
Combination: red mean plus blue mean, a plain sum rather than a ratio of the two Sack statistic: 15.7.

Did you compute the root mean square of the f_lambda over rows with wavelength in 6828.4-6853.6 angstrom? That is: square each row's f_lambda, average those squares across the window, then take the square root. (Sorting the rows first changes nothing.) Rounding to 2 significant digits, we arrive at 7.6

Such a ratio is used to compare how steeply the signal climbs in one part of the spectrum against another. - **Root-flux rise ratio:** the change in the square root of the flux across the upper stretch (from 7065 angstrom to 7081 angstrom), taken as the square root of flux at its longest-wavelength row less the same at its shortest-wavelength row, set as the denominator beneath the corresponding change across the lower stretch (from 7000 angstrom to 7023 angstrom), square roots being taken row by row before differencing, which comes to -1.1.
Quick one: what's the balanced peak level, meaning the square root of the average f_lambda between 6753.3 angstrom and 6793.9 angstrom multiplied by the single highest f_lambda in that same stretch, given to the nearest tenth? 7.8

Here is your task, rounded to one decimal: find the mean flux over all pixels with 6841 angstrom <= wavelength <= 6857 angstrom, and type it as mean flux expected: 7.5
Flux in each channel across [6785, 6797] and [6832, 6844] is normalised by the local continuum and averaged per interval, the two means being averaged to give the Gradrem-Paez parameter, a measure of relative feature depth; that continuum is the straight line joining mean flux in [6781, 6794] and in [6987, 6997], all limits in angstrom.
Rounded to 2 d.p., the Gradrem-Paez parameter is 1.01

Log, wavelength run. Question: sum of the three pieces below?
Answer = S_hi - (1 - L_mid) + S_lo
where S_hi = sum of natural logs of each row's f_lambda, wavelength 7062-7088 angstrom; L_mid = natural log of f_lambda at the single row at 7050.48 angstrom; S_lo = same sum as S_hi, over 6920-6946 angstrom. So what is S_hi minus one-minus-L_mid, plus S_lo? 34.5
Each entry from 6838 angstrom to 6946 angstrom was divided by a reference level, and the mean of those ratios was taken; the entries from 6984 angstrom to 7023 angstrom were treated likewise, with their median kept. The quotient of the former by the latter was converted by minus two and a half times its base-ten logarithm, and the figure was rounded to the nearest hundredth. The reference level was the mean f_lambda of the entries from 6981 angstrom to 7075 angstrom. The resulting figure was 0.12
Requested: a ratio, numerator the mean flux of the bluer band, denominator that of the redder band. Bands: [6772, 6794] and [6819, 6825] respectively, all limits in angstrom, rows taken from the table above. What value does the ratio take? 1.04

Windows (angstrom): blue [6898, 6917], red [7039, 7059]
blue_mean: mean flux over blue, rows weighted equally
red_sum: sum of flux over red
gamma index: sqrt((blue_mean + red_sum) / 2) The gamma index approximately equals 5.52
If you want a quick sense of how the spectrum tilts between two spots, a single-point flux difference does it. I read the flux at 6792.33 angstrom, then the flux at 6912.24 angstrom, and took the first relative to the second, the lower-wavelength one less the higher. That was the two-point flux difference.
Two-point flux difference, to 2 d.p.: 0.03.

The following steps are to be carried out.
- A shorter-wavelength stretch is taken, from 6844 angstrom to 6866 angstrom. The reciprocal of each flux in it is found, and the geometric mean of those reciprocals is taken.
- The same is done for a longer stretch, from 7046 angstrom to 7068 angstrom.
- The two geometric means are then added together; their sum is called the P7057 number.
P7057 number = 0.250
